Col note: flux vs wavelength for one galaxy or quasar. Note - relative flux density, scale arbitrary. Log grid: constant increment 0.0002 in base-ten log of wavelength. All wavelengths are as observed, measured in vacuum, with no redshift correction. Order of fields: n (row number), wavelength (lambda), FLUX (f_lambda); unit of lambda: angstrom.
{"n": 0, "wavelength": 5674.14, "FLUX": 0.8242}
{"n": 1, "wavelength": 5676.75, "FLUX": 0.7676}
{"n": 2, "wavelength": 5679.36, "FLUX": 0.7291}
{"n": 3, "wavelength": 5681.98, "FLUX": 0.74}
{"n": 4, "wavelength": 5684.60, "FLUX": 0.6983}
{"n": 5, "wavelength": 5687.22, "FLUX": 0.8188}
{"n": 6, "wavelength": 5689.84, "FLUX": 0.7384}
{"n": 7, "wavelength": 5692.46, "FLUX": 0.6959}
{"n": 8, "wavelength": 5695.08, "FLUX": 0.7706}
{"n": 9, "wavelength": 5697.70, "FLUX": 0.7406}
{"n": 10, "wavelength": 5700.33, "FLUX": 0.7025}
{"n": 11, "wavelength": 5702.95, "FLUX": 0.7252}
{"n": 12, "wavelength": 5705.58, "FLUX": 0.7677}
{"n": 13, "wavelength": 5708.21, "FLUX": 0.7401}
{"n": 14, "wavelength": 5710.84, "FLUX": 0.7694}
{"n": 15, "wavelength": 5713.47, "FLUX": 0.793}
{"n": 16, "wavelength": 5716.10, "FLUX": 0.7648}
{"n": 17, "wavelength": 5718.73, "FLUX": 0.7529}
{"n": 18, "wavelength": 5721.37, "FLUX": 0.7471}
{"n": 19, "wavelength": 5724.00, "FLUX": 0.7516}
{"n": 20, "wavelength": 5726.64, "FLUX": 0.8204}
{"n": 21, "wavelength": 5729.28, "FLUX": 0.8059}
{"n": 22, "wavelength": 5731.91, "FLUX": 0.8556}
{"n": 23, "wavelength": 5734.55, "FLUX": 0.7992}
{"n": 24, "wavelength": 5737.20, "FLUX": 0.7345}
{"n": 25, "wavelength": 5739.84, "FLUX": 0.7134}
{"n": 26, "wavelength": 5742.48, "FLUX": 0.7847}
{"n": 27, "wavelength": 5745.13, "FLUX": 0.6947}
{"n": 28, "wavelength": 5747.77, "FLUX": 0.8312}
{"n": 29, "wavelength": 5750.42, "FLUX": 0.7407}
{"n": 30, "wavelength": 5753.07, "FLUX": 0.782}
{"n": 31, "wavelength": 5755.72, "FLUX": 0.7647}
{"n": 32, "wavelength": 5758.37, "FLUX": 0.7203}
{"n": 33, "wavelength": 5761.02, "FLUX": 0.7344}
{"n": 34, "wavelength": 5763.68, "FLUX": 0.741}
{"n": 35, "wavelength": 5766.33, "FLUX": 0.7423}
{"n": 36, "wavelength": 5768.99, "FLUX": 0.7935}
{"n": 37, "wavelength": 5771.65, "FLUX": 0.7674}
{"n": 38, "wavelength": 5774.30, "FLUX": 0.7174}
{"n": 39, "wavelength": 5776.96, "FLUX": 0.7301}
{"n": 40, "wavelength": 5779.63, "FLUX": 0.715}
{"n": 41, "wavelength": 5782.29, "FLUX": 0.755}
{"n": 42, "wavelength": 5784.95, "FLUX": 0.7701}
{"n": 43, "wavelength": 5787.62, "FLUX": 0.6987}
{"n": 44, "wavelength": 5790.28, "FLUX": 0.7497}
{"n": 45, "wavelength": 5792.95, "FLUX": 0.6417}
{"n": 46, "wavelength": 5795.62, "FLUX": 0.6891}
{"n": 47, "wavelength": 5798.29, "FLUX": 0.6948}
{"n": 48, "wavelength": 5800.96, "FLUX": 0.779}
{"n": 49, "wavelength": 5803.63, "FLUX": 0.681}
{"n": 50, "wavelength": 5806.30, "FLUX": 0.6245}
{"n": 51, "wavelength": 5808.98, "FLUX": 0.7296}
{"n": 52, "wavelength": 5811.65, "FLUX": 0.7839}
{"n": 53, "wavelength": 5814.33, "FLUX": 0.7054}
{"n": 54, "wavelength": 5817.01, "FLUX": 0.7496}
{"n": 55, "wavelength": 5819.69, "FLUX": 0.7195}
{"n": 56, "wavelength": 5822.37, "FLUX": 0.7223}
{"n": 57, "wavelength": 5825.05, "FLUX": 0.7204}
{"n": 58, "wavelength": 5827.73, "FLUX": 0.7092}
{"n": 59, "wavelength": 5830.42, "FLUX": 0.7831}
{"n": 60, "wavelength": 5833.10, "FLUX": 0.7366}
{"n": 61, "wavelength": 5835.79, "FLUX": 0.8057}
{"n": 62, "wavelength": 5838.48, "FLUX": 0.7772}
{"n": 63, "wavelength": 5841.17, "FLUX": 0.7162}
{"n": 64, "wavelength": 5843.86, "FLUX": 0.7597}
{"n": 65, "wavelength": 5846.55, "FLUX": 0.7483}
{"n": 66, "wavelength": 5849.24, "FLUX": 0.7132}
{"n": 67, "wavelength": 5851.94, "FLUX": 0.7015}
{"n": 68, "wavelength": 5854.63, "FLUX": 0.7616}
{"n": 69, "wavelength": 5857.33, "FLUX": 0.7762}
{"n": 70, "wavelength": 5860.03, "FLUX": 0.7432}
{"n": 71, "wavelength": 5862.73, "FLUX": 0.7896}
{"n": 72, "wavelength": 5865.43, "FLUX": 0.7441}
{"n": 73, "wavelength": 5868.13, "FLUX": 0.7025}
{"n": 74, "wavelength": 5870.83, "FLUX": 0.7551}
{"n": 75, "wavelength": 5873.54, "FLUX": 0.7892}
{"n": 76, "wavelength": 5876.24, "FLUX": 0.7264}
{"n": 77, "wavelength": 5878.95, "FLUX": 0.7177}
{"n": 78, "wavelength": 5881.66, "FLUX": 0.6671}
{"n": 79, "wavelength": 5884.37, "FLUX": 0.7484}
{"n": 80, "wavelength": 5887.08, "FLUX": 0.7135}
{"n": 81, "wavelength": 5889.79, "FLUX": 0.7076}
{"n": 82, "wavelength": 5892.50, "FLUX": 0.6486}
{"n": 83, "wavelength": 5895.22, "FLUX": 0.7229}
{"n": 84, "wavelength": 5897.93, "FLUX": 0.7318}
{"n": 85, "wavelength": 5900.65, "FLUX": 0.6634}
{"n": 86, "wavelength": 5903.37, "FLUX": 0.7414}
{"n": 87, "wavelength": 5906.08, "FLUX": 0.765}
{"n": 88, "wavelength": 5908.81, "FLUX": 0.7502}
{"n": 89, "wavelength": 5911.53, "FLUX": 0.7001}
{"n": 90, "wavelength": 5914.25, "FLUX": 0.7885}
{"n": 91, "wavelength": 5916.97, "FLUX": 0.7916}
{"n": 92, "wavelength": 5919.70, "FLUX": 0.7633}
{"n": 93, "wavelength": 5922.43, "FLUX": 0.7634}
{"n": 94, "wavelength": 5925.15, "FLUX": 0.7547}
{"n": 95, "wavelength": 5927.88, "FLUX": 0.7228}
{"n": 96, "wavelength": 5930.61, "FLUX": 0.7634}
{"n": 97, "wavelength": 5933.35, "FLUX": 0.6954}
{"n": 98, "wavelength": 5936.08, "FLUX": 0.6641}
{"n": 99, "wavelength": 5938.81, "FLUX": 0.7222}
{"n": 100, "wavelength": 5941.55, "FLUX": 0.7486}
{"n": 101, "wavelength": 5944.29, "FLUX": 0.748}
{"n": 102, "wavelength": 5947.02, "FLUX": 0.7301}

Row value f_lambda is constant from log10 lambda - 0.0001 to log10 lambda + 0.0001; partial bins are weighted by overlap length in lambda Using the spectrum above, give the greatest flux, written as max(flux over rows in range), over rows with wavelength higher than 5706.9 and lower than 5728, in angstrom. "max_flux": 0.8204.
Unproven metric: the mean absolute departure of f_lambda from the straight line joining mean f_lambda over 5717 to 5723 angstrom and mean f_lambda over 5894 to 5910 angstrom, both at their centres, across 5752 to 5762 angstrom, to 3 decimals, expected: 0.023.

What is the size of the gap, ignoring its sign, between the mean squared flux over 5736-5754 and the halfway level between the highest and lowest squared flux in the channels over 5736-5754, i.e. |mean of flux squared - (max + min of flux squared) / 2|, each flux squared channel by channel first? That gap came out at 0.016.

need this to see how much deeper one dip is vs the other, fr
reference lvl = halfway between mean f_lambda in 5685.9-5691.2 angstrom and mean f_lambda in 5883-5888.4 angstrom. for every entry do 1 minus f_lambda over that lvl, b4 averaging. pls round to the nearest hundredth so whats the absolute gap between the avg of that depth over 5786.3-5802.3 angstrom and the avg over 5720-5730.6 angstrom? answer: 0.10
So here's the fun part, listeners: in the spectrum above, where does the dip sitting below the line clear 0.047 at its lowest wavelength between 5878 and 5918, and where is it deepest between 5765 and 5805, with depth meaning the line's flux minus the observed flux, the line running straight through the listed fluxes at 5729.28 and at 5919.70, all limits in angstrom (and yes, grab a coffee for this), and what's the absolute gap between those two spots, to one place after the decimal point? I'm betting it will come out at 86.0 angstrom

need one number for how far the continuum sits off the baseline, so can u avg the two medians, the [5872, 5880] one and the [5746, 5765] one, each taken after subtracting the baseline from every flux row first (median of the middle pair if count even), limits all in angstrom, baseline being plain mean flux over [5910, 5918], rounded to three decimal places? -0.026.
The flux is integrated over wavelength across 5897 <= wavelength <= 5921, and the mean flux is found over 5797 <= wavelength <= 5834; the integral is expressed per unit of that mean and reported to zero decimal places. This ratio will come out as 25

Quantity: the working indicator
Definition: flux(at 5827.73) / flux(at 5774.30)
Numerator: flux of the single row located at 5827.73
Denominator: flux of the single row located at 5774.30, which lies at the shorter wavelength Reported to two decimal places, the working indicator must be 0.99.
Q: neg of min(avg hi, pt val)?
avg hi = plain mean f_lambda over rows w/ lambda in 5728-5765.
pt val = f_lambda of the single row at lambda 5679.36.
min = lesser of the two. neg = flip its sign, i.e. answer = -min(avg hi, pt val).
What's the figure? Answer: -0.729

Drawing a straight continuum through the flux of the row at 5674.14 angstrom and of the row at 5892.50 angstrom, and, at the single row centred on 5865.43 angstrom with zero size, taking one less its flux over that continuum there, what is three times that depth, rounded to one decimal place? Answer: -0.3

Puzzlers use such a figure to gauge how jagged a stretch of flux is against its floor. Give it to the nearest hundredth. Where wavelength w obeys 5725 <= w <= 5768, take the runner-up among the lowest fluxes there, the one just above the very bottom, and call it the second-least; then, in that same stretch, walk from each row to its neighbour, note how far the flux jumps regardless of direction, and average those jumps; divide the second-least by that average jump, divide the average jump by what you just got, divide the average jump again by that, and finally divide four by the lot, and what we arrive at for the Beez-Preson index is 0.27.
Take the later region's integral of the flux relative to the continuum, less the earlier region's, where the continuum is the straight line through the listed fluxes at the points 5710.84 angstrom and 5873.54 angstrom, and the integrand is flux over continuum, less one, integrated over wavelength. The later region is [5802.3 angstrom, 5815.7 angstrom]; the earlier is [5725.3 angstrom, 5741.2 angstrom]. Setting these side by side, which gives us -1.6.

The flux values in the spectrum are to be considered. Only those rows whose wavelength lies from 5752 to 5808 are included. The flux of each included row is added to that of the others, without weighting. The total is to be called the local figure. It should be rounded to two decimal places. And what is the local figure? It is 15.29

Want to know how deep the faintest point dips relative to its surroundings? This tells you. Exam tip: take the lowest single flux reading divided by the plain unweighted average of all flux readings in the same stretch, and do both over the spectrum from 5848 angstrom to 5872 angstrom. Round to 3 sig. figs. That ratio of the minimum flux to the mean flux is 0.944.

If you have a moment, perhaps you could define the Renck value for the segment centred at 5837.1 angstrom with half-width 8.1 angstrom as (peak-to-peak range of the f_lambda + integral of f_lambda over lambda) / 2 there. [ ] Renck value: 6.2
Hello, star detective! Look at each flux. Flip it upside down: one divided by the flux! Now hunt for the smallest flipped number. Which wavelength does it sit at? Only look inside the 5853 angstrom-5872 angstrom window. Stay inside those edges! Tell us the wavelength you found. 5862.73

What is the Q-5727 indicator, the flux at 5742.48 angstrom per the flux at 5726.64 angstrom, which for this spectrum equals 0.96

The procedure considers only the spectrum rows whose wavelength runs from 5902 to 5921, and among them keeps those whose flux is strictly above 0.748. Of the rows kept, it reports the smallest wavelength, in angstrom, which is 5906.08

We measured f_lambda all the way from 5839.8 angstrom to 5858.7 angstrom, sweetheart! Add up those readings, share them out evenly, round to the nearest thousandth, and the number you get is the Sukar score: 0.740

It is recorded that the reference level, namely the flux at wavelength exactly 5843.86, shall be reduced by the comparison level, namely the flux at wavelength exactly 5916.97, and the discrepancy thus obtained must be -0.032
